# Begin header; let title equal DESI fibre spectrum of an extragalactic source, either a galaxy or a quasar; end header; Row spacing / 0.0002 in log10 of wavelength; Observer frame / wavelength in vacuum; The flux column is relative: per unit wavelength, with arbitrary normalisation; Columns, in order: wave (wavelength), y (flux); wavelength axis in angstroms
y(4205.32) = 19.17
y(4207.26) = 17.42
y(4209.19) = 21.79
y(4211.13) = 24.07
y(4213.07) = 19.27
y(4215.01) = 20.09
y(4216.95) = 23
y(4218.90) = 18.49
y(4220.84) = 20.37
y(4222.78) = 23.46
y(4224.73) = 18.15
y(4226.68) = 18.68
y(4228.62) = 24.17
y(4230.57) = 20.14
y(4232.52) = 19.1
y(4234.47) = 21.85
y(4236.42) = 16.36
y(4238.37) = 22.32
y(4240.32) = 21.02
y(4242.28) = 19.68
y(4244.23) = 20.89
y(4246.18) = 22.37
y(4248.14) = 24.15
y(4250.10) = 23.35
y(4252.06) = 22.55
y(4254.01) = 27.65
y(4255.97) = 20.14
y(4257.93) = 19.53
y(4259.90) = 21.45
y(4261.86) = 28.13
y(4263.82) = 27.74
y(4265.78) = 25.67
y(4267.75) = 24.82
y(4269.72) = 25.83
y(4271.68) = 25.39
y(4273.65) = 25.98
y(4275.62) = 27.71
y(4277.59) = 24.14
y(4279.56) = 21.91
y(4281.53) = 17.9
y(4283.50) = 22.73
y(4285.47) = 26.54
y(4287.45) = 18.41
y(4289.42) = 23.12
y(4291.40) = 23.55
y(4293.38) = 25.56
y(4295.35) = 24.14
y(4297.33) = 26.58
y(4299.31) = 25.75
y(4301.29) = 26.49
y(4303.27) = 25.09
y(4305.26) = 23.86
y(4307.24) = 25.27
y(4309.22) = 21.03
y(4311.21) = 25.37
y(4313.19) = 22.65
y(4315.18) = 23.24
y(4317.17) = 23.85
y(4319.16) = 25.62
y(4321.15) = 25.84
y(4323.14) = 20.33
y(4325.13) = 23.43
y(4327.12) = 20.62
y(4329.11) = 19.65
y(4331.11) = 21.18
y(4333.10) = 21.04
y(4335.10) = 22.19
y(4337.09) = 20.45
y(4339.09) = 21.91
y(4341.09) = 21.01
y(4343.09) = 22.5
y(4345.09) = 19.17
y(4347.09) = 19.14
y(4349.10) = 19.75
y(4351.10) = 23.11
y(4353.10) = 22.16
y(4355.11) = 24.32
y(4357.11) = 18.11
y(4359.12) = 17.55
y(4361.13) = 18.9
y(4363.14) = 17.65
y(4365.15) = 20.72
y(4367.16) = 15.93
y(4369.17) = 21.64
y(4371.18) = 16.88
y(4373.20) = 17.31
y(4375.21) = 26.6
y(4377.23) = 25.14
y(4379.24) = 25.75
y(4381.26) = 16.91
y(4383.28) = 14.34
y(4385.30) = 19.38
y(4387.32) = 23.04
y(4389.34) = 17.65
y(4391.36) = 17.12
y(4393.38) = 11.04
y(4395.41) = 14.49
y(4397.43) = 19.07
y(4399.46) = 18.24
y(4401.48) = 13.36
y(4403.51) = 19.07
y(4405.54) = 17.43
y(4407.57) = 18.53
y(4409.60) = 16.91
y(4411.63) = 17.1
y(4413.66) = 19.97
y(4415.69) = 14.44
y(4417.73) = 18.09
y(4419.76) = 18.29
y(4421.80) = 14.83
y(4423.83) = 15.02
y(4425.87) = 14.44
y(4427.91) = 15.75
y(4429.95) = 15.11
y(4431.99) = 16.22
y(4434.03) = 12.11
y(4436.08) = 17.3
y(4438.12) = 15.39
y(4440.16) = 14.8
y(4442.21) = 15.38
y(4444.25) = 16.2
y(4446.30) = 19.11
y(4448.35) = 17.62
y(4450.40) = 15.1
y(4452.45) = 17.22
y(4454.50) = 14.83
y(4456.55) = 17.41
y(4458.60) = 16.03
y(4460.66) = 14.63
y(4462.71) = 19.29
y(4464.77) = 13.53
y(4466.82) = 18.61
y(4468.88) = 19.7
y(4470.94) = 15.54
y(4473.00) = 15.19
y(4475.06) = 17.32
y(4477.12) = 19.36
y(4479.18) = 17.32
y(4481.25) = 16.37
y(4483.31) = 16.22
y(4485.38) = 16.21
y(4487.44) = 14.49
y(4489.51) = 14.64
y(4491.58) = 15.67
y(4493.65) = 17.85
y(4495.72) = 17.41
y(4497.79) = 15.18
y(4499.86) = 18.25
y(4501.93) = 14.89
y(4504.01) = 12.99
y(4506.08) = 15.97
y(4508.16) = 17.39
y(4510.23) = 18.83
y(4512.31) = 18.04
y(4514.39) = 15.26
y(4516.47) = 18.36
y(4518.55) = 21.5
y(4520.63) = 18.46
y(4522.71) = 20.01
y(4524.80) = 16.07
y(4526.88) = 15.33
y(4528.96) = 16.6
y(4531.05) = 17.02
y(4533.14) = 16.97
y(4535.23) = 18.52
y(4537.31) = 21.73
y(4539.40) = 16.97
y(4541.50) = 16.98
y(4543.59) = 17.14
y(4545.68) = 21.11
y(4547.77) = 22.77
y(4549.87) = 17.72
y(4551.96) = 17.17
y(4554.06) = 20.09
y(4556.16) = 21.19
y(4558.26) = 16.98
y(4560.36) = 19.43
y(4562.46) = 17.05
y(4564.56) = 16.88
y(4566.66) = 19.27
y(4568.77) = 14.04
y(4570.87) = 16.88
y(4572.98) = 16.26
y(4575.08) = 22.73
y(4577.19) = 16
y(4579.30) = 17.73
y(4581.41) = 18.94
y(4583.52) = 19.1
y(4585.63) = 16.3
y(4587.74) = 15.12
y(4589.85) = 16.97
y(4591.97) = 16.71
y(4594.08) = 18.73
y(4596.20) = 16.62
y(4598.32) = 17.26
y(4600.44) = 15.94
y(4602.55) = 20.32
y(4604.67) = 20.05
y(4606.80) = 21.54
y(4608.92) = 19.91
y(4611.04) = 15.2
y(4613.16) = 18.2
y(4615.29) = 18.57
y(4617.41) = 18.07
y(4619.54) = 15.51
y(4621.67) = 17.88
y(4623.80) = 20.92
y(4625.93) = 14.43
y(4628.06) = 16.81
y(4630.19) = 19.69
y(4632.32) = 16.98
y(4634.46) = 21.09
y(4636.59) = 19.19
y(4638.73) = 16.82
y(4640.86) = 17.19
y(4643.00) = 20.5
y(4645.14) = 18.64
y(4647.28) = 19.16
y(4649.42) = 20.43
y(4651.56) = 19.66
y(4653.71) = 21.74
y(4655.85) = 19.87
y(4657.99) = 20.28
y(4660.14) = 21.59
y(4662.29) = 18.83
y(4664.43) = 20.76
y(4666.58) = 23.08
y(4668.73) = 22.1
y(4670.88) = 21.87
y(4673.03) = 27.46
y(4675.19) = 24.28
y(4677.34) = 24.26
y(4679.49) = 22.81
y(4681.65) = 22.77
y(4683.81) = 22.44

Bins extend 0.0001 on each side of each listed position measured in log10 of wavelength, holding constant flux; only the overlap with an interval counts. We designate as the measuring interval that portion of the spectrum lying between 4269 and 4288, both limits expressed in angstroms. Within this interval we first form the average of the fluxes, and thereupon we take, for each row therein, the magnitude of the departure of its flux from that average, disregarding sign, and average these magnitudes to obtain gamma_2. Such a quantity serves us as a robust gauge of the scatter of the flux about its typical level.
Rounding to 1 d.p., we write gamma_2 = 2.7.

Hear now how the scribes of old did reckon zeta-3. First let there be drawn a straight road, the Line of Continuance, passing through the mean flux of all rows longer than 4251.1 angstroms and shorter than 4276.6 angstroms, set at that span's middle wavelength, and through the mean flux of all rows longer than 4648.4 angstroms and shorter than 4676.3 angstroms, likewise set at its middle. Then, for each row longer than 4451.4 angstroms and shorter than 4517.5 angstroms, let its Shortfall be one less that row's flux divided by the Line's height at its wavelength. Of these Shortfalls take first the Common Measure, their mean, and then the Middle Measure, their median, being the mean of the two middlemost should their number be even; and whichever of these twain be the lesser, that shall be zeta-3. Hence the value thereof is 0.28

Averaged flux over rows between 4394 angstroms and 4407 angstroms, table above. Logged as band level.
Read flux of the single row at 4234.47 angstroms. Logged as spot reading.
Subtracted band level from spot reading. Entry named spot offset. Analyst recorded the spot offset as 5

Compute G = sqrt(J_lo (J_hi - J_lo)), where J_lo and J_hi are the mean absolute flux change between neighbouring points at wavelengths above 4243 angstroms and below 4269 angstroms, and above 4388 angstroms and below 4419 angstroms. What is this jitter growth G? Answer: 1.2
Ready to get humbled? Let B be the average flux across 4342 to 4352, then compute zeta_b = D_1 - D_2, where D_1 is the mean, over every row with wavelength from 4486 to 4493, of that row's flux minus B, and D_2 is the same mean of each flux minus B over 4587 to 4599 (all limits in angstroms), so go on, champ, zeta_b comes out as -2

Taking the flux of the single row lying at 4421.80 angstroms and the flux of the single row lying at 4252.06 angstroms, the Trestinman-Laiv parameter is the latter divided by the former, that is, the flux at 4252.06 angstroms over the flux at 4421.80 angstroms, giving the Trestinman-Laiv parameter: 1.5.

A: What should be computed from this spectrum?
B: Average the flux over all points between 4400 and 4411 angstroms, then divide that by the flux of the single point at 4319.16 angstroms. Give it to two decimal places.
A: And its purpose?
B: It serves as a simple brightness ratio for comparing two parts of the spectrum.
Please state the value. 0.67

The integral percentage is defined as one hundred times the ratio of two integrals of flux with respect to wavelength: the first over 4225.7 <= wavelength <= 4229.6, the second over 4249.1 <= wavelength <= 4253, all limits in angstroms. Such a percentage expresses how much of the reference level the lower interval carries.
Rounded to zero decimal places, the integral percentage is 93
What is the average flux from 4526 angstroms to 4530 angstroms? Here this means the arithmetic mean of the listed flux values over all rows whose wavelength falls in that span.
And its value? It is 16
